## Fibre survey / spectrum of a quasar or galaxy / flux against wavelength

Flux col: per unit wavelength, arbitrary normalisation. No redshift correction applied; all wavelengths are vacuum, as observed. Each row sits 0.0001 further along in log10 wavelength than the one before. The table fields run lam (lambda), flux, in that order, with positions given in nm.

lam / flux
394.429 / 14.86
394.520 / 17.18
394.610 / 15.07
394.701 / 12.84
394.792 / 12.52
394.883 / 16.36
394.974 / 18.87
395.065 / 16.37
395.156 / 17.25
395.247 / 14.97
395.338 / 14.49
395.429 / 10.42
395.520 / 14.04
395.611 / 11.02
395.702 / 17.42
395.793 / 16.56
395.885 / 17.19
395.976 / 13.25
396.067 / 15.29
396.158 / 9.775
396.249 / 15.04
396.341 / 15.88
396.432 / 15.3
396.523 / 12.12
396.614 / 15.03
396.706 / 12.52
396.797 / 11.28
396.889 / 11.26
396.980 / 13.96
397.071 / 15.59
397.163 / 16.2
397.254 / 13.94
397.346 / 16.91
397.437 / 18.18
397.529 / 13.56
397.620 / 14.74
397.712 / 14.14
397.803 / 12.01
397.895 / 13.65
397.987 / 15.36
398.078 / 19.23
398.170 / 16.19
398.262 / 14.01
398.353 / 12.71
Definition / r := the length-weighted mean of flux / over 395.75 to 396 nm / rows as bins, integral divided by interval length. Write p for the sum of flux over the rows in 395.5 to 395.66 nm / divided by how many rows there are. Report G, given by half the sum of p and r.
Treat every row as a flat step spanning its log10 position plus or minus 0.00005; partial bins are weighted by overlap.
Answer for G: 14.2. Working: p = 12.5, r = 15.8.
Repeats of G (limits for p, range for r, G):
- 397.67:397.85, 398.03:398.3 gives 14.8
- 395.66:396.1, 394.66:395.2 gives 15.8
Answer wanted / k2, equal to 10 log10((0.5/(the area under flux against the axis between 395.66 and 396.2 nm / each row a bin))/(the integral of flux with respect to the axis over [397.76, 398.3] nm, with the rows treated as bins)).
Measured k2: -21.2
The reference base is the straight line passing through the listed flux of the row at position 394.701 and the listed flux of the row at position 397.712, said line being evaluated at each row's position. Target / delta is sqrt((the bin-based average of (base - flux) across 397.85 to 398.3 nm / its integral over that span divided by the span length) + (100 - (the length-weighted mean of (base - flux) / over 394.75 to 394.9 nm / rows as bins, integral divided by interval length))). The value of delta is 10.0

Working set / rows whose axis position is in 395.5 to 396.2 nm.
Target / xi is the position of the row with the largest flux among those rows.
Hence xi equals 395.702 nm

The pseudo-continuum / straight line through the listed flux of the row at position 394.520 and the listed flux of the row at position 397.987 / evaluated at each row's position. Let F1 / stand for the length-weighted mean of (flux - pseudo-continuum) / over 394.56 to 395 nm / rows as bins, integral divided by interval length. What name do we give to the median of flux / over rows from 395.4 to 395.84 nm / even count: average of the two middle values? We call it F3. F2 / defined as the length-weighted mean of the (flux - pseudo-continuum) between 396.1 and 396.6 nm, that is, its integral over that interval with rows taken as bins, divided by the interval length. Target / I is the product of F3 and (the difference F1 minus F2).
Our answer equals 6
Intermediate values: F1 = -2.1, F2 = -2.5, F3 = 14.0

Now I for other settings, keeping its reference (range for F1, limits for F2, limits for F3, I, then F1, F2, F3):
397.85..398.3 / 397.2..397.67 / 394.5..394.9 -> 9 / 0.4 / -0.2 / 15.1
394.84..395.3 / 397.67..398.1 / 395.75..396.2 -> 9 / -0.2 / -0.8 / 15.3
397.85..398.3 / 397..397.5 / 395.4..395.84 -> 3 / 0.4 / 0.2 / 14.0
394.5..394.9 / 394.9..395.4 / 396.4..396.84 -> -24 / -2.6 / -0.7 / 12.5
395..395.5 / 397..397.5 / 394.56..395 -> -33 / -2.0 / 0.2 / 15.1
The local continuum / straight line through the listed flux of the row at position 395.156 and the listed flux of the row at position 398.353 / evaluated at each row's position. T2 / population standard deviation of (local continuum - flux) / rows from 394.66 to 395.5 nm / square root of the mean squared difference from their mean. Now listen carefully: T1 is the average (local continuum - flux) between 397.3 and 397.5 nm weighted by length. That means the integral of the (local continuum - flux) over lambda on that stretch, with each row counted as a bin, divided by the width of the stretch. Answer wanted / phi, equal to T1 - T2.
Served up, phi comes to -6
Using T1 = -3.1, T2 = 2.5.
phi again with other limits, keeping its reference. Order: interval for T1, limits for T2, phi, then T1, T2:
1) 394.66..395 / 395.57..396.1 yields 0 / 2.7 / 2.4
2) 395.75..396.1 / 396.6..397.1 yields -1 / 0.6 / 1.8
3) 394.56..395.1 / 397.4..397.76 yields 1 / 2.4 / 1.7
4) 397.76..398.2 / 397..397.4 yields -3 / -2.0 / 1.1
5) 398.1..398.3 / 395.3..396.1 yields -5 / -2.7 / 2.5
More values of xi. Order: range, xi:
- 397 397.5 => 397.437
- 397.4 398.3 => 398.078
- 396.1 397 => 396.341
